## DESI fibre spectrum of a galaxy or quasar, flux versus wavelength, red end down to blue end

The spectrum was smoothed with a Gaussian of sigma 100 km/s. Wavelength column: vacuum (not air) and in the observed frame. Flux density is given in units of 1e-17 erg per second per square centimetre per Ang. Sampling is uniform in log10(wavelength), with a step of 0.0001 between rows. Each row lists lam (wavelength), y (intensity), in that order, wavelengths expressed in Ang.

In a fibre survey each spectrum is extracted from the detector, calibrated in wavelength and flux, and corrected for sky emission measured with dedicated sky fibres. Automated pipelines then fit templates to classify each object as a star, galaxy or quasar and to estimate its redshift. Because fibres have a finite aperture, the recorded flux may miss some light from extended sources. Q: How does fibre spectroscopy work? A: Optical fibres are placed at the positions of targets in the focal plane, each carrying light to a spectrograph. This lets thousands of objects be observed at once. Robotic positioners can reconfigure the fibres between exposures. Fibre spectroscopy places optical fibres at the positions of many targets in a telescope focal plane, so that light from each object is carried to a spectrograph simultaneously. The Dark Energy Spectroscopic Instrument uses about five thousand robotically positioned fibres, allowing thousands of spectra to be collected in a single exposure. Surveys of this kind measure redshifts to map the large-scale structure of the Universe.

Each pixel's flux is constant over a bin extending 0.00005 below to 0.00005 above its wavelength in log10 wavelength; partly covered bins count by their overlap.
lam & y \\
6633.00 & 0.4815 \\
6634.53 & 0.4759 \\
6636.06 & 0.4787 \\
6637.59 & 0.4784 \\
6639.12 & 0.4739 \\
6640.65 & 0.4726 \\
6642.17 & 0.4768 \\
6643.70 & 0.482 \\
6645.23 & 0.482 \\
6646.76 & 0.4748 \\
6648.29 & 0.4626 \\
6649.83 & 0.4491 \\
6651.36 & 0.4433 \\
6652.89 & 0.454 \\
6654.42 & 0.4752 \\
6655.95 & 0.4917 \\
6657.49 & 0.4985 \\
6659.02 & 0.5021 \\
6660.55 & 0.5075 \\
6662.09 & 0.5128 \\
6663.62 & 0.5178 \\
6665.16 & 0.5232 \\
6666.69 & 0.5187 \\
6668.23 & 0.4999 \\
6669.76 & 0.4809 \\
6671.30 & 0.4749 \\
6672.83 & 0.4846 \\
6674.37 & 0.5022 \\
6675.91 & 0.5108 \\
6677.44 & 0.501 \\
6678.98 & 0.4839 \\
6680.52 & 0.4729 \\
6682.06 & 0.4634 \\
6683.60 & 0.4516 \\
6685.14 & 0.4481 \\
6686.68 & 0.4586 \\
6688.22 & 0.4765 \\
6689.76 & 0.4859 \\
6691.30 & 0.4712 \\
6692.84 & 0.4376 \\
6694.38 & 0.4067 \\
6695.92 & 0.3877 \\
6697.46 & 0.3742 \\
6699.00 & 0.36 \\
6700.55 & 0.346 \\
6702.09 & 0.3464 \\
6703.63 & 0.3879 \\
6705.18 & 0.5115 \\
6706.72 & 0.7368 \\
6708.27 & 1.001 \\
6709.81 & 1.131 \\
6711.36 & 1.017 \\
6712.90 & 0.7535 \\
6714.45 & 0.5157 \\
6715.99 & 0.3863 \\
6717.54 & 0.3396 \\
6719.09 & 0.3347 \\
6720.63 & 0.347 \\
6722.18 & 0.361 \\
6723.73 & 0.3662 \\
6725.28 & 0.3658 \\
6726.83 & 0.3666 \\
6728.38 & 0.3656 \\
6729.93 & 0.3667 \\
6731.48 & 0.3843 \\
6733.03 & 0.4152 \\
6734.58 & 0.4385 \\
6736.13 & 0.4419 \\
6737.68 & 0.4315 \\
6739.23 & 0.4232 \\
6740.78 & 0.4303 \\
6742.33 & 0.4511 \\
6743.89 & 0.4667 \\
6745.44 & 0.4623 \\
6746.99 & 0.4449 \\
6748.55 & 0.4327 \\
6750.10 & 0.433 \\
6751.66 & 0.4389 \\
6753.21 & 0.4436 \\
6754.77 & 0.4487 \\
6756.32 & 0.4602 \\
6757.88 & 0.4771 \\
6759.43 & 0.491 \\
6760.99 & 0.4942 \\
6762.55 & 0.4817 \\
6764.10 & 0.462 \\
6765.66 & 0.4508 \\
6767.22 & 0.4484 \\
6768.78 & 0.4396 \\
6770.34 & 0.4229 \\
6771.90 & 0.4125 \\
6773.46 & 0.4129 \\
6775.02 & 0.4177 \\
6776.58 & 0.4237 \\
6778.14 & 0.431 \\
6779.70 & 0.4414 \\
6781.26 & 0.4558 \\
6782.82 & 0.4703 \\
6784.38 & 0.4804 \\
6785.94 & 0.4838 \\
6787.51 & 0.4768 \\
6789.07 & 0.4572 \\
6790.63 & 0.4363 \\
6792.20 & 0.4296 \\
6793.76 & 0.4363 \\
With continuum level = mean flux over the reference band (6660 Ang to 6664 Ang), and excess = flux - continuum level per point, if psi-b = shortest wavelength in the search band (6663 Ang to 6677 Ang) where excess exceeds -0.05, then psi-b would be 6663.62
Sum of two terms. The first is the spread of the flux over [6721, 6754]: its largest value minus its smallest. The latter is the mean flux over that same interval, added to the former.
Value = 0.521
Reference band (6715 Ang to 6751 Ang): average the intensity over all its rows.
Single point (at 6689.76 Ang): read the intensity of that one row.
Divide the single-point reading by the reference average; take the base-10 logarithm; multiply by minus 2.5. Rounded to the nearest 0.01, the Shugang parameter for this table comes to -0.20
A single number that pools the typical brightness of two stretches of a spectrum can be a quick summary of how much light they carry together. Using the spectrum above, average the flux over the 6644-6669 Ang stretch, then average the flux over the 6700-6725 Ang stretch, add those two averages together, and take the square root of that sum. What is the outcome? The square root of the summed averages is 1.02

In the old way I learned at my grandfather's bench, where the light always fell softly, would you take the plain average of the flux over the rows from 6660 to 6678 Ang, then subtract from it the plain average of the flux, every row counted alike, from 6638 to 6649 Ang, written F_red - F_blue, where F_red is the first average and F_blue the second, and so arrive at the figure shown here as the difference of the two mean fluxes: 0.03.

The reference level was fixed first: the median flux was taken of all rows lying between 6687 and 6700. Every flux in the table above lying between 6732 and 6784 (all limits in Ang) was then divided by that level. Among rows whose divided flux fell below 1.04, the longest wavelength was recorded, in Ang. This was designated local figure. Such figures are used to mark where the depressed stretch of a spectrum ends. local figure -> 6778.14 Ang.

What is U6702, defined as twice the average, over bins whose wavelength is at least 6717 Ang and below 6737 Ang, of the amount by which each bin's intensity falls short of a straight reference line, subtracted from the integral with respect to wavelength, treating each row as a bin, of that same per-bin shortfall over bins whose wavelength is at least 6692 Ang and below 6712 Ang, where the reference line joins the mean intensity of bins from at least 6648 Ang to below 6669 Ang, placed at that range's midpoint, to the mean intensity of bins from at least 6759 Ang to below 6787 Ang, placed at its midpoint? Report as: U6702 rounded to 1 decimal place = -2.1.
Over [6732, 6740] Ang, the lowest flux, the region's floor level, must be 0.4152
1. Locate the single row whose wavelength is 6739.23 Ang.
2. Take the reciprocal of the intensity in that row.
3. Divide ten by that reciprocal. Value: 4.23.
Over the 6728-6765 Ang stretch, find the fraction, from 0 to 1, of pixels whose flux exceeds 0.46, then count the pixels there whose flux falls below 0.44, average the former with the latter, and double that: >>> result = 11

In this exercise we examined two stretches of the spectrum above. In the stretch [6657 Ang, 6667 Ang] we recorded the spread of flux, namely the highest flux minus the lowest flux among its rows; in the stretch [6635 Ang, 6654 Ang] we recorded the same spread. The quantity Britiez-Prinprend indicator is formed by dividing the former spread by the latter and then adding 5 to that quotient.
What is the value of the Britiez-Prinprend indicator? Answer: 5.6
